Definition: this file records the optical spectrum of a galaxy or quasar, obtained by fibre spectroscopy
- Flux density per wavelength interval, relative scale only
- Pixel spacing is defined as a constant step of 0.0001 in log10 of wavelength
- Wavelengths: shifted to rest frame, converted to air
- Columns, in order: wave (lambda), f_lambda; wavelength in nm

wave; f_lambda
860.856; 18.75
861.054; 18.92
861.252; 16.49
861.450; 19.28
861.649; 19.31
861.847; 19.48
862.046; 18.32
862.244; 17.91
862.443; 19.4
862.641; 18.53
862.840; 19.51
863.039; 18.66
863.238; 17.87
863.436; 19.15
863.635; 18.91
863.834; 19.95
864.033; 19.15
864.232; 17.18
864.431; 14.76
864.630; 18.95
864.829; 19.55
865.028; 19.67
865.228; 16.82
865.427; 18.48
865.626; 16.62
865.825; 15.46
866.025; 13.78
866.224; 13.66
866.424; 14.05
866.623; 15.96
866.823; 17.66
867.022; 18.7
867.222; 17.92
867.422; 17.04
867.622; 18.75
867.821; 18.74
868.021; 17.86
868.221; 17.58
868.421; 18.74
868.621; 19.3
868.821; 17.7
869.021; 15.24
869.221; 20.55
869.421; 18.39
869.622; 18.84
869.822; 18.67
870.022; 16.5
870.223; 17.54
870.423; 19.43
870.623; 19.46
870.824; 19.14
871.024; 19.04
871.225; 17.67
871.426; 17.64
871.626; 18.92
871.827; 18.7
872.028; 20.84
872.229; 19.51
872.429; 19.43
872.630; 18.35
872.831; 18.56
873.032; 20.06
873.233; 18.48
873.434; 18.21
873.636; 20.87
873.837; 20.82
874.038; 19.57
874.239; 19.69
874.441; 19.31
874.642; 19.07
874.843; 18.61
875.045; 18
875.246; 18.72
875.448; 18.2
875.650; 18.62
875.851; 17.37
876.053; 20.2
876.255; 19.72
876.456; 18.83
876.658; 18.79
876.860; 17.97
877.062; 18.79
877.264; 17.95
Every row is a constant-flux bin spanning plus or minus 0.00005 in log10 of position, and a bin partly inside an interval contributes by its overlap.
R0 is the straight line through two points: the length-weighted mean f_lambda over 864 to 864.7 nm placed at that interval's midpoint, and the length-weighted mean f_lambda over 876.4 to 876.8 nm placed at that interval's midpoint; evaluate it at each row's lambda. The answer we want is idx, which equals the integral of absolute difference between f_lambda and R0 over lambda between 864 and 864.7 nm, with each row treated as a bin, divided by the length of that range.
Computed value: 1.50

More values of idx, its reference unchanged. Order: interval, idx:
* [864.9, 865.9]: 1.36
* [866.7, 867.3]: 0.54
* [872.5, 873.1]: 0.68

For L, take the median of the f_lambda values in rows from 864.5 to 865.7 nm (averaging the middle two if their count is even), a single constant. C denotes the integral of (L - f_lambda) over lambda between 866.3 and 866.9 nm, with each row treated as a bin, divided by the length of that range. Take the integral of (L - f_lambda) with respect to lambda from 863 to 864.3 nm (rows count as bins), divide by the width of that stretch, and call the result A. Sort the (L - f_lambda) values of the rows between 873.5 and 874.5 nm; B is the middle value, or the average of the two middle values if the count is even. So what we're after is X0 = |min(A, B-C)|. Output 4.0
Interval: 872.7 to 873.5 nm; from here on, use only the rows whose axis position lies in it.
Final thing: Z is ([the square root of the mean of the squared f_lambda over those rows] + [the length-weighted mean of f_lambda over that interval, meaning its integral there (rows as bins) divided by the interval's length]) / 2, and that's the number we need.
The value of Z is 18.8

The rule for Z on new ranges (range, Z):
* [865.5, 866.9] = 15.4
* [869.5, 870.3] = 17.9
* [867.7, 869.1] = 17.9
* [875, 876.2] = 18.6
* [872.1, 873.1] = 19.2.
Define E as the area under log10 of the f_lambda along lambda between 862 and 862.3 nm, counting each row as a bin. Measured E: 0.378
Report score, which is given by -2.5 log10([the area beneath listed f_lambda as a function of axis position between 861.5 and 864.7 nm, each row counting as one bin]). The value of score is -4.43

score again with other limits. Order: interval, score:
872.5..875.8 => -4.50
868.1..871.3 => -4.42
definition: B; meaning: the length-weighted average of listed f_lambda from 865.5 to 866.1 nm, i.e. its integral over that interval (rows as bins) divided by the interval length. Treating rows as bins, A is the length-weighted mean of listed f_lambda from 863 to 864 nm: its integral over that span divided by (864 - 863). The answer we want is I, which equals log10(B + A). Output 1.537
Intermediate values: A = 18.9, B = 15.49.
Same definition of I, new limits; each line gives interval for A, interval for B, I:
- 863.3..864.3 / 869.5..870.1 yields 1.568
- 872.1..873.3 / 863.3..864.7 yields 1.573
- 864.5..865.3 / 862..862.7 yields 1.571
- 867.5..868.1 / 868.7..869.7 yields 1.563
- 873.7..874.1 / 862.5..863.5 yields 1.592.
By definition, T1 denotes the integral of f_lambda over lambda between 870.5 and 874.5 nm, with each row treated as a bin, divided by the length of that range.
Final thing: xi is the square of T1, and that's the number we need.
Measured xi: 369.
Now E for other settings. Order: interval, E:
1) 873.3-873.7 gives 0.513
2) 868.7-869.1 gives 0.488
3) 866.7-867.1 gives 0.502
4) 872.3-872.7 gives 0.512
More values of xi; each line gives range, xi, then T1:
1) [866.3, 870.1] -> 316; 17.8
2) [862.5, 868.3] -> 311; 17.6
